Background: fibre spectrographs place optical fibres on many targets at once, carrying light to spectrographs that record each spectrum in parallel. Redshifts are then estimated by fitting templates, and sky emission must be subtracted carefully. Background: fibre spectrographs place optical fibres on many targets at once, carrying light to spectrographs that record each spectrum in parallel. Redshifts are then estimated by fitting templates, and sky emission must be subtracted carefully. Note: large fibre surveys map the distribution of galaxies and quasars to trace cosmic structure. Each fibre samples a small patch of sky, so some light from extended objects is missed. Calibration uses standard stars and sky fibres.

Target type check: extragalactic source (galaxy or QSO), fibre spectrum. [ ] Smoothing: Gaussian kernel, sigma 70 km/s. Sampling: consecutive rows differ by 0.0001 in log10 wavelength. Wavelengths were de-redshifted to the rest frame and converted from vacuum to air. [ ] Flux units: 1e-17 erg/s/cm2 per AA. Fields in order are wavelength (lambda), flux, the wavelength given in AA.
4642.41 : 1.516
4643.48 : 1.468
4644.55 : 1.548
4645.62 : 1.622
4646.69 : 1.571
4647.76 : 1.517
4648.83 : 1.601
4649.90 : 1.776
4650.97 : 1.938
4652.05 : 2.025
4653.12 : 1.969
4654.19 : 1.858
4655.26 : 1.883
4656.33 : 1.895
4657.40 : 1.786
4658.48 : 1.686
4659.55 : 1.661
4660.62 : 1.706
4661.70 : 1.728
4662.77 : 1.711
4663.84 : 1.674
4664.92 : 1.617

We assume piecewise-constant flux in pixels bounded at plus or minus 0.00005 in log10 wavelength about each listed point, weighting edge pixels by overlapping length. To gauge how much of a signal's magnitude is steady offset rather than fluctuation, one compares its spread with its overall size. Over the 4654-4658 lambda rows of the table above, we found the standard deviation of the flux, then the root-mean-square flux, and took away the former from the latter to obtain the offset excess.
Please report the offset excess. 1.81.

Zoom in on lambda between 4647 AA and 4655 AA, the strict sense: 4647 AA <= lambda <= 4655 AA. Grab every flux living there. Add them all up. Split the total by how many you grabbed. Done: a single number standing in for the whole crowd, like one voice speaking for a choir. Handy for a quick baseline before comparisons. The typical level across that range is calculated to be 1.81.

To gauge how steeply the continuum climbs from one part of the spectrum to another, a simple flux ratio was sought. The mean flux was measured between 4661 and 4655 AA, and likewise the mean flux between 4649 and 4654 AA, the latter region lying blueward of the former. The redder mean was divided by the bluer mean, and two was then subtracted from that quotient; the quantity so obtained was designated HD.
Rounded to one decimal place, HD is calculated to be -1.1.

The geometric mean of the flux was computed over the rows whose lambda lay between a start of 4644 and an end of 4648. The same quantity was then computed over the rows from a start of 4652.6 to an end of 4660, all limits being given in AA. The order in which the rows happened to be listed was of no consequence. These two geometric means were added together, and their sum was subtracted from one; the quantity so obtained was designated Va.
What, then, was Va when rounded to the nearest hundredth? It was -2.38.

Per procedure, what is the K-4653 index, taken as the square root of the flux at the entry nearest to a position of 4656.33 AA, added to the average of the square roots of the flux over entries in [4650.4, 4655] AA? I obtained 2.77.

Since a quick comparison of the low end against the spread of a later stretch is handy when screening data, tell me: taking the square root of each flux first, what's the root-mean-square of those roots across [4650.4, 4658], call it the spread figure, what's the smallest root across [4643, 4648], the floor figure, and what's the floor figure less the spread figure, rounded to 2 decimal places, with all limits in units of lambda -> -0.17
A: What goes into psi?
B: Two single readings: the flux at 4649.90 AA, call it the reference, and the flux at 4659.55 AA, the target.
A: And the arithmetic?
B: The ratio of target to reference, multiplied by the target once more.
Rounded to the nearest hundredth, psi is 1.55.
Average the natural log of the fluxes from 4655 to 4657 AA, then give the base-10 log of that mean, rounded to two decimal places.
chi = -0.20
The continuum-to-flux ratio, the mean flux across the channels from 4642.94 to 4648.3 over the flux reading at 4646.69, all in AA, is 0.98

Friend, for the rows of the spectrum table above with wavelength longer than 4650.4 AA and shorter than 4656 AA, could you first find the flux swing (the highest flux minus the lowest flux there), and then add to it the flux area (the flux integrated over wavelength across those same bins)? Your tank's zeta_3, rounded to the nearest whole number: 11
